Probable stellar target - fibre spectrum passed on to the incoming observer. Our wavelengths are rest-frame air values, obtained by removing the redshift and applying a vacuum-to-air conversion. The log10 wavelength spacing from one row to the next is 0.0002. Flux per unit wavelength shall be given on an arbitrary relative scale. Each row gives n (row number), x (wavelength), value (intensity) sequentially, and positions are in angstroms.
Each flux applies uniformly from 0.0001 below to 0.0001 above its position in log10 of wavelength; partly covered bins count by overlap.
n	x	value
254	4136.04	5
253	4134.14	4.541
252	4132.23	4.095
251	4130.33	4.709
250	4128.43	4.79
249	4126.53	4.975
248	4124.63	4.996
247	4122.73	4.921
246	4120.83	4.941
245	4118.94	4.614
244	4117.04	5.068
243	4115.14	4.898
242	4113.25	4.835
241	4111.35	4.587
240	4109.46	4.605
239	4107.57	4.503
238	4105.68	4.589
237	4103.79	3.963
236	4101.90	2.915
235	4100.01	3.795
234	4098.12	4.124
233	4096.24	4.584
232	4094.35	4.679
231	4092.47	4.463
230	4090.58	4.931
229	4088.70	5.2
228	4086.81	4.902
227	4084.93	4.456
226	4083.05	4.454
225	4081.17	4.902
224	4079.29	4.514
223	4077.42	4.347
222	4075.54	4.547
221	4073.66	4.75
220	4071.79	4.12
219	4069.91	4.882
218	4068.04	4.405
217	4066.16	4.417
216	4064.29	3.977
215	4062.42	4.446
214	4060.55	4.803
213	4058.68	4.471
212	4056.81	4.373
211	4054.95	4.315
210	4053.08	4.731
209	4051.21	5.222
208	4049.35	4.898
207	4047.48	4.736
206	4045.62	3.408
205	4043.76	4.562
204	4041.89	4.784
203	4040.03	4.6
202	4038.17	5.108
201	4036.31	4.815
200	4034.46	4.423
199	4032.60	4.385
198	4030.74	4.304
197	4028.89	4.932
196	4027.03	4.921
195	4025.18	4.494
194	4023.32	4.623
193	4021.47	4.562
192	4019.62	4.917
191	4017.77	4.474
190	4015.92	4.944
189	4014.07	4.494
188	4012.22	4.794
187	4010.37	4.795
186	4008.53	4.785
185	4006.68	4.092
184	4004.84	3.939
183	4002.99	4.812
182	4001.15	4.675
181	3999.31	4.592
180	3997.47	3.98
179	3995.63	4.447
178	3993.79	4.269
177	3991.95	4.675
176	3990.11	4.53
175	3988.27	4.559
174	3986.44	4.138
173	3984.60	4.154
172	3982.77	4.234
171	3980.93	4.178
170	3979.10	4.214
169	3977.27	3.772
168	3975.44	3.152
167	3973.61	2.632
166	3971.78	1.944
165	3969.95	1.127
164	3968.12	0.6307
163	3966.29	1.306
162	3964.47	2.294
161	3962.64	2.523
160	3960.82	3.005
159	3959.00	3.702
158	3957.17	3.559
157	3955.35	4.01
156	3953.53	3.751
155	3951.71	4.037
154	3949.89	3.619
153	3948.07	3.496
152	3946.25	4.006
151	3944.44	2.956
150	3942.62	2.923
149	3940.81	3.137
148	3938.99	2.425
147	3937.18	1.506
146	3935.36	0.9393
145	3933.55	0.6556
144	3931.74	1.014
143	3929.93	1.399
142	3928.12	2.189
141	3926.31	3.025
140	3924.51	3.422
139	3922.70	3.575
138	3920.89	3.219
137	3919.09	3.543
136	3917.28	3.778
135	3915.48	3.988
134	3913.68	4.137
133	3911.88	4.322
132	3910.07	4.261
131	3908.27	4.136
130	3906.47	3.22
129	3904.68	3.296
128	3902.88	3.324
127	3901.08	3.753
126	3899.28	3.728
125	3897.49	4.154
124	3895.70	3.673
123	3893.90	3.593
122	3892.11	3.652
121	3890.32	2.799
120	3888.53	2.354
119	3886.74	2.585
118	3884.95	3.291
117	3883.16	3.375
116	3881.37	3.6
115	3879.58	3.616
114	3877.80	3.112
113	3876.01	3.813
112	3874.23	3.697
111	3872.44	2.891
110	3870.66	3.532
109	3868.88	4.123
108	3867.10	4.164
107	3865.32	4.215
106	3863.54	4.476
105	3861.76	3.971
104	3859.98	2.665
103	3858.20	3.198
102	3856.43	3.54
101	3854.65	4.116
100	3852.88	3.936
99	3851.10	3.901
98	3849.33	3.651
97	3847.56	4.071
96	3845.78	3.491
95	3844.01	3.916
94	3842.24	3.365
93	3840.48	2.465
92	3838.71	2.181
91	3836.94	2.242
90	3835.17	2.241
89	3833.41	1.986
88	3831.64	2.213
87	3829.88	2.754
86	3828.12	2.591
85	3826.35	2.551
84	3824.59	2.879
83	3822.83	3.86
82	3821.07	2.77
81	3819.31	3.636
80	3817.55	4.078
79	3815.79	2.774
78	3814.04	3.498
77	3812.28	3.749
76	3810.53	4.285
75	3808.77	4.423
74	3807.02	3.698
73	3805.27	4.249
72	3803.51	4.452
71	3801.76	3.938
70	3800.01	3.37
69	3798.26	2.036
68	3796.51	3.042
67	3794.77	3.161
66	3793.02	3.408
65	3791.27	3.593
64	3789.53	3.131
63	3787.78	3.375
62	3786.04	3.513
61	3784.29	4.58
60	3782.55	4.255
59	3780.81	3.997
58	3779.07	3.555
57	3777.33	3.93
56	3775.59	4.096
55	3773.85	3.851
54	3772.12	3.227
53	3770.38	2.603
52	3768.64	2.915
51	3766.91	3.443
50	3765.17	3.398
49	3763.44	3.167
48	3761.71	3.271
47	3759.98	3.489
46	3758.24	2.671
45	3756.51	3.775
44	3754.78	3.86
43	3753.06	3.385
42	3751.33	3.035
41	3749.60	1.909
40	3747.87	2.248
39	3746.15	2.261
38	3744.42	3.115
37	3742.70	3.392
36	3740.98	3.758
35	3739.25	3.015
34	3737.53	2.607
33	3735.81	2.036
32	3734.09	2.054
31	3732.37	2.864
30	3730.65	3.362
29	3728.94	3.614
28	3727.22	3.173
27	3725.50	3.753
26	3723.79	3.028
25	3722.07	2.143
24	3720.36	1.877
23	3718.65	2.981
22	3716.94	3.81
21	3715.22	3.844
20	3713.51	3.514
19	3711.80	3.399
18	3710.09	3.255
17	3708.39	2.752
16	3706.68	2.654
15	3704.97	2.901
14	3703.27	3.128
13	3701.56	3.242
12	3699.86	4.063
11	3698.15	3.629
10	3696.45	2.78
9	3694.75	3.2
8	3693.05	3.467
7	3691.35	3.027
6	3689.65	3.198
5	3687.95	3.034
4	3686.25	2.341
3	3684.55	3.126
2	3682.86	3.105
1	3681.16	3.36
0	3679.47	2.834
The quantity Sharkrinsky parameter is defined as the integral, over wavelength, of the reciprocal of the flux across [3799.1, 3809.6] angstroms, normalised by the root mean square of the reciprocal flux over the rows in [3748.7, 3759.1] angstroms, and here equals 7.5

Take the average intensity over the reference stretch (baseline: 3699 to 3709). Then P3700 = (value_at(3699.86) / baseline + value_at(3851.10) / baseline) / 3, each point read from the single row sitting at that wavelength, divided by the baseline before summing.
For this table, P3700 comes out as 0.85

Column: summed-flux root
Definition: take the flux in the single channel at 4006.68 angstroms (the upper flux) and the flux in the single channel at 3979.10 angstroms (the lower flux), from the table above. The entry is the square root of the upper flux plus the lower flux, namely 2.88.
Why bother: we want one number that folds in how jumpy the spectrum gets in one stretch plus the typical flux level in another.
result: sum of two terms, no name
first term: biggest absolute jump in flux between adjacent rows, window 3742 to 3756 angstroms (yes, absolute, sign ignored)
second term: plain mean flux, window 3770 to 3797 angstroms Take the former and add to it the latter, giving 4.7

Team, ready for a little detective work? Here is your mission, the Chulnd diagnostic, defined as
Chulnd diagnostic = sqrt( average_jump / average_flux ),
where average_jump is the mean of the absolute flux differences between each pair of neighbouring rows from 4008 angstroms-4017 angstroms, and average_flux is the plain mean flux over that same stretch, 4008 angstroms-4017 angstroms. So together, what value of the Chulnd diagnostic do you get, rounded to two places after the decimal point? 0.20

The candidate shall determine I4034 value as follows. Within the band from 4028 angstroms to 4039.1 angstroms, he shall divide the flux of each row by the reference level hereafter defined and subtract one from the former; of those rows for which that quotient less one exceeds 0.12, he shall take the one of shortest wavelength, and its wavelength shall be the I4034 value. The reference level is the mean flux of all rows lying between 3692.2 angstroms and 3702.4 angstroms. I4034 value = 4028.89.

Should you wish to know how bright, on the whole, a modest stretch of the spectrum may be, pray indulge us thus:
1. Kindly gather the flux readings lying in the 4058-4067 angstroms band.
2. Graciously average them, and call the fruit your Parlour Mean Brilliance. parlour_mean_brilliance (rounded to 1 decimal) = 4.4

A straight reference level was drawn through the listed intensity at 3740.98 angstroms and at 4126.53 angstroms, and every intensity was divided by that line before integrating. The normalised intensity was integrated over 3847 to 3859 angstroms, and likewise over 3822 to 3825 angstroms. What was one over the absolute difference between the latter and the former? 0.1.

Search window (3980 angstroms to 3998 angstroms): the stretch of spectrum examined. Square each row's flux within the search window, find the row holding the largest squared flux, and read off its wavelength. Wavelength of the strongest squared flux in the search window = 3991.95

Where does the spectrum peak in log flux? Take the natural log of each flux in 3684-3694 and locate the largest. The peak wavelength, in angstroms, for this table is 3693.05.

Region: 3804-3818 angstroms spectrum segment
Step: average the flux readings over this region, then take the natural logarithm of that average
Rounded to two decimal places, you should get 1.35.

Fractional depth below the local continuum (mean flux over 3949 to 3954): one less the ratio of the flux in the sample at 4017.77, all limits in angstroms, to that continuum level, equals -0.2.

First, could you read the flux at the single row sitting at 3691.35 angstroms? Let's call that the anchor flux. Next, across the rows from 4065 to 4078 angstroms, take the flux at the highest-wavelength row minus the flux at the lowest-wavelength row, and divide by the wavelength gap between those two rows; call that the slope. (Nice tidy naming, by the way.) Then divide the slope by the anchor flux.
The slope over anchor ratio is -0.0021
